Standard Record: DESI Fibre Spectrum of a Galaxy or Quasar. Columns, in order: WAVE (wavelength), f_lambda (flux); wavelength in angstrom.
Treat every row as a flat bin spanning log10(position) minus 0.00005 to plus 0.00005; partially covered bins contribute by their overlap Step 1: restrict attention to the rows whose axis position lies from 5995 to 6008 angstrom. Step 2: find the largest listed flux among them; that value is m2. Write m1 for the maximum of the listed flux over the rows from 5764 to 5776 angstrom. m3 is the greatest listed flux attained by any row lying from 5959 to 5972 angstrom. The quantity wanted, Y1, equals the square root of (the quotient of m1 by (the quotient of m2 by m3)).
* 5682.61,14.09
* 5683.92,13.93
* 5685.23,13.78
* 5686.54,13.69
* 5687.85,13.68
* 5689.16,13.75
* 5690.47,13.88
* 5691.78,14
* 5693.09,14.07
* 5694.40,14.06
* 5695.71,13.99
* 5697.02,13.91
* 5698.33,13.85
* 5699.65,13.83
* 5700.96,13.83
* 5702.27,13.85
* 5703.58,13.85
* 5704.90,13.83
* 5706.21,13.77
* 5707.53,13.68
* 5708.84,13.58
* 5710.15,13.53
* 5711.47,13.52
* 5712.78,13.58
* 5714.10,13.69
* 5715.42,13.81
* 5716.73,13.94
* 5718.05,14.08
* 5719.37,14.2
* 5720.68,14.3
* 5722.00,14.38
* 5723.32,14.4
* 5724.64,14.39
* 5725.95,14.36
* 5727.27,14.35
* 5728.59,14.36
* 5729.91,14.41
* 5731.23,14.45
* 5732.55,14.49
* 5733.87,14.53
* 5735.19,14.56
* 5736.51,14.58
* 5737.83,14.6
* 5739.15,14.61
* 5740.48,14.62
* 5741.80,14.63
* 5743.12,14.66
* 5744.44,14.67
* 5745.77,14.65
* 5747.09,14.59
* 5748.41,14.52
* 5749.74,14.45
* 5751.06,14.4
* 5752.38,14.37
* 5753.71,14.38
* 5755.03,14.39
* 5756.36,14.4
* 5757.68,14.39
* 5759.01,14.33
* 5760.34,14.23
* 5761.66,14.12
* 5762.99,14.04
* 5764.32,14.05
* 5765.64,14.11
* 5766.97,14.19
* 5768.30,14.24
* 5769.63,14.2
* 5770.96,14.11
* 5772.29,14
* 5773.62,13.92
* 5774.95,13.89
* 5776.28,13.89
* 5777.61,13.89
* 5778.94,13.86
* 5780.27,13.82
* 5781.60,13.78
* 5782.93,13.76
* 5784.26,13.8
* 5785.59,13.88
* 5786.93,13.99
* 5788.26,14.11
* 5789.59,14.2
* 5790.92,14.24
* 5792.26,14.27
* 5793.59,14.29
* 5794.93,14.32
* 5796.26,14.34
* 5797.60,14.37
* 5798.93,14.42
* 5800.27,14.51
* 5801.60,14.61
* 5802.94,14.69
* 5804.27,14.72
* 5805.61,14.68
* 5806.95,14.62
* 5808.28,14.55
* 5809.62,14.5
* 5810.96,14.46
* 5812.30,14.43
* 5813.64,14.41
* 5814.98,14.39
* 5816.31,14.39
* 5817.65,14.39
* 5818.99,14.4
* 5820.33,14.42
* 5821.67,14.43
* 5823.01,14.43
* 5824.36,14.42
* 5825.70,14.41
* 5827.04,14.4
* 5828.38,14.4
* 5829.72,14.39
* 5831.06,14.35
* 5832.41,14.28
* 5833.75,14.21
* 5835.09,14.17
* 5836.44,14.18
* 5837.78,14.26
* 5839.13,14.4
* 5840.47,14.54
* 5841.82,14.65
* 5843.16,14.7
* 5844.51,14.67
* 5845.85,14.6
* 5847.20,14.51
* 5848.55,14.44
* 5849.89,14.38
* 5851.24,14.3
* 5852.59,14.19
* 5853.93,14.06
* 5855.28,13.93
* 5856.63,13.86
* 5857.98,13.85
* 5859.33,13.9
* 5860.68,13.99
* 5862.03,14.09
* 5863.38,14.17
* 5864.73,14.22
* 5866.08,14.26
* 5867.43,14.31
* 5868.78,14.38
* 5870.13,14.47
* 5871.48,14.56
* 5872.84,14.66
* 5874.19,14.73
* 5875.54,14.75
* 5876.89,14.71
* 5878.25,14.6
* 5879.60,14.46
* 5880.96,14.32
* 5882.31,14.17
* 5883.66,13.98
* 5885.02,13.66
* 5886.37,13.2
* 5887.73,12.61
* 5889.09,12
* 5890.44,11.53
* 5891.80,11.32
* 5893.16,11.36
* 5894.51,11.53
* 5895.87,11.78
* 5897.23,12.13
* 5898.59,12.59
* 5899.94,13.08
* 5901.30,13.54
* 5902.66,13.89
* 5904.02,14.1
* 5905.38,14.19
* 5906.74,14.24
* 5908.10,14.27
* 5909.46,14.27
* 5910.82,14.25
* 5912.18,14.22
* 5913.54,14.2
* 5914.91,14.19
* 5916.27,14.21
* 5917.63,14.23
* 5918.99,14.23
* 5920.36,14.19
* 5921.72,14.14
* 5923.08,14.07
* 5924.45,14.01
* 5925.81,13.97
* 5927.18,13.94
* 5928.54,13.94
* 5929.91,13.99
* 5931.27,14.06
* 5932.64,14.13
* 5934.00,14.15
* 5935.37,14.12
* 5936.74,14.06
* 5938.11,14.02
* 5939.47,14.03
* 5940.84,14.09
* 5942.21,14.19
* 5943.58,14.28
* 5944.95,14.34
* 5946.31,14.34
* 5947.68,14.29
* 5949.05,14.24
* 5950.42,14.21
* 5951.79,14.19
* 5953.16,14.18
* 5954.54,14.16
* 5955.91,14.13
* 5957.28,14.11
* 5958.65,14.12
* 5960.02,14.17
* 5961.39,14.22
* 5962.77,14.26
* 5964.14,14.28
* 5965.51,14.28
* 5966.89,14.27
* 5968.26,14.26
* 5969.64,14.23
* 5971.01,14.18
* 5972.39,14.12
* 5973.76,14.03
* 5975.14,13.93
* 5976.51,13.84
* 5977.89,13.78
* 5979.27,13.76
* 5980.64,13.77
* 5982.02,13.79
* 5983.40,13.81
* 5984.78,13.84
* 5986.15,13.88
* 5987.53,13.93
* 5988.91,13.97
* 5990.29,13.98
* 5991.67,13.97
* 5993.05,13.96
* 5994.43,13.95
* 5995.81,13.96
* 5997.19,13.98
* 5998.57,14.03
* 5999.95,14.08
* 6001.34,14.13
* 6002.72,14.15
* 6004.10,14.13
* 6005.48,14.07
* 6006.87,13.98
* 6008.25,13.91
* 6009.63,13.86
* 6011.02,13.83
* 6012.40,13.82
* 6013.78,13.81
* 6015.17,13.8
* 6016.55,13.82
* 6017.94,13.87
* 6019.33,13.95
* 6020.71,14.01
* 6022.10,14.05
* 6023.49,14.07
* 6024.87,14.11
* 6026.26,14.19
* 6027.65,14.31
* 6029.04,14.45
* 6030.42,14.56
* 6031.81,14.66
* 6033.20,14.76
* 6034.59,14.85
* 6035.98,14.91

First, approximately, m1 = 14.24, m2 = 14.15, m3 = 14.28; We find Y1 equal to 3.79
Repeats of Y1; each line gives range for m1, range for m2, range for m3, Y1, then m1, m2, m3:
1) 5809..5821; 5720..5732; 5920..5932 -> 3.77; 14.5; 14.45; 14.19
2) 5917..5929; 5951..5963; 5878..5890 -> 3.82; 14.23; 14.26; 14.6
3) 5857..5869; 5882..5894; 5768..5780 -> 3.80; 14.38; 14.17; 14.24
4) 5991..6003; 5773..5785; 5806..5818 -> 3.86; 14.15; 13.92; 14.62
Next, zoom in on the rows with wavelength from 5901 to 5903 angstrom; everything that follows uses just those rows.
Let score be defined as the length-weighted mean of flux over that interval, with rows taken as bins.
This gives 13.7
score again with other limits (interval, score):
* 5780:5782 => 13.8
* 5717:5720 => 14.1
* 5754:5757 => 14.4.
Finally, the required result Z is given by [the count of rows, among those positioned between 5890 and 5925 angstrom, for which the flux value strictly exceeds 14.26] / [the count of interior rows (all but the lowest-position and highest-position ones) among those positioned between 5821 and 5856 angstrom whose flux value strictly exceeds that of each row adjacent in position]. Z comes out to 2.0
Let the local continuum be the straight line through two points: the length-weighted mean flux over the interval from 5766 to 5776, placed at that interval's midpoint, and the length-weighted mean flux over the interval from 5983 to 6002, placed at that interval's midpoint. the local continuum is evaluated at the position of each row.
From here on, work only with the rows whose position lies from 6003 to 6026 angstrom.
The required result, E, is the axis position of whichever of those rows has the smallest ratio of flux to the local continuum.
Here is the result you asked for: 6015.17 angstrom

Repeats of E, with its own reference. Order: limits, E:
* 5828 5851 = 5835.09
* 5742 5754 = 5752.38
